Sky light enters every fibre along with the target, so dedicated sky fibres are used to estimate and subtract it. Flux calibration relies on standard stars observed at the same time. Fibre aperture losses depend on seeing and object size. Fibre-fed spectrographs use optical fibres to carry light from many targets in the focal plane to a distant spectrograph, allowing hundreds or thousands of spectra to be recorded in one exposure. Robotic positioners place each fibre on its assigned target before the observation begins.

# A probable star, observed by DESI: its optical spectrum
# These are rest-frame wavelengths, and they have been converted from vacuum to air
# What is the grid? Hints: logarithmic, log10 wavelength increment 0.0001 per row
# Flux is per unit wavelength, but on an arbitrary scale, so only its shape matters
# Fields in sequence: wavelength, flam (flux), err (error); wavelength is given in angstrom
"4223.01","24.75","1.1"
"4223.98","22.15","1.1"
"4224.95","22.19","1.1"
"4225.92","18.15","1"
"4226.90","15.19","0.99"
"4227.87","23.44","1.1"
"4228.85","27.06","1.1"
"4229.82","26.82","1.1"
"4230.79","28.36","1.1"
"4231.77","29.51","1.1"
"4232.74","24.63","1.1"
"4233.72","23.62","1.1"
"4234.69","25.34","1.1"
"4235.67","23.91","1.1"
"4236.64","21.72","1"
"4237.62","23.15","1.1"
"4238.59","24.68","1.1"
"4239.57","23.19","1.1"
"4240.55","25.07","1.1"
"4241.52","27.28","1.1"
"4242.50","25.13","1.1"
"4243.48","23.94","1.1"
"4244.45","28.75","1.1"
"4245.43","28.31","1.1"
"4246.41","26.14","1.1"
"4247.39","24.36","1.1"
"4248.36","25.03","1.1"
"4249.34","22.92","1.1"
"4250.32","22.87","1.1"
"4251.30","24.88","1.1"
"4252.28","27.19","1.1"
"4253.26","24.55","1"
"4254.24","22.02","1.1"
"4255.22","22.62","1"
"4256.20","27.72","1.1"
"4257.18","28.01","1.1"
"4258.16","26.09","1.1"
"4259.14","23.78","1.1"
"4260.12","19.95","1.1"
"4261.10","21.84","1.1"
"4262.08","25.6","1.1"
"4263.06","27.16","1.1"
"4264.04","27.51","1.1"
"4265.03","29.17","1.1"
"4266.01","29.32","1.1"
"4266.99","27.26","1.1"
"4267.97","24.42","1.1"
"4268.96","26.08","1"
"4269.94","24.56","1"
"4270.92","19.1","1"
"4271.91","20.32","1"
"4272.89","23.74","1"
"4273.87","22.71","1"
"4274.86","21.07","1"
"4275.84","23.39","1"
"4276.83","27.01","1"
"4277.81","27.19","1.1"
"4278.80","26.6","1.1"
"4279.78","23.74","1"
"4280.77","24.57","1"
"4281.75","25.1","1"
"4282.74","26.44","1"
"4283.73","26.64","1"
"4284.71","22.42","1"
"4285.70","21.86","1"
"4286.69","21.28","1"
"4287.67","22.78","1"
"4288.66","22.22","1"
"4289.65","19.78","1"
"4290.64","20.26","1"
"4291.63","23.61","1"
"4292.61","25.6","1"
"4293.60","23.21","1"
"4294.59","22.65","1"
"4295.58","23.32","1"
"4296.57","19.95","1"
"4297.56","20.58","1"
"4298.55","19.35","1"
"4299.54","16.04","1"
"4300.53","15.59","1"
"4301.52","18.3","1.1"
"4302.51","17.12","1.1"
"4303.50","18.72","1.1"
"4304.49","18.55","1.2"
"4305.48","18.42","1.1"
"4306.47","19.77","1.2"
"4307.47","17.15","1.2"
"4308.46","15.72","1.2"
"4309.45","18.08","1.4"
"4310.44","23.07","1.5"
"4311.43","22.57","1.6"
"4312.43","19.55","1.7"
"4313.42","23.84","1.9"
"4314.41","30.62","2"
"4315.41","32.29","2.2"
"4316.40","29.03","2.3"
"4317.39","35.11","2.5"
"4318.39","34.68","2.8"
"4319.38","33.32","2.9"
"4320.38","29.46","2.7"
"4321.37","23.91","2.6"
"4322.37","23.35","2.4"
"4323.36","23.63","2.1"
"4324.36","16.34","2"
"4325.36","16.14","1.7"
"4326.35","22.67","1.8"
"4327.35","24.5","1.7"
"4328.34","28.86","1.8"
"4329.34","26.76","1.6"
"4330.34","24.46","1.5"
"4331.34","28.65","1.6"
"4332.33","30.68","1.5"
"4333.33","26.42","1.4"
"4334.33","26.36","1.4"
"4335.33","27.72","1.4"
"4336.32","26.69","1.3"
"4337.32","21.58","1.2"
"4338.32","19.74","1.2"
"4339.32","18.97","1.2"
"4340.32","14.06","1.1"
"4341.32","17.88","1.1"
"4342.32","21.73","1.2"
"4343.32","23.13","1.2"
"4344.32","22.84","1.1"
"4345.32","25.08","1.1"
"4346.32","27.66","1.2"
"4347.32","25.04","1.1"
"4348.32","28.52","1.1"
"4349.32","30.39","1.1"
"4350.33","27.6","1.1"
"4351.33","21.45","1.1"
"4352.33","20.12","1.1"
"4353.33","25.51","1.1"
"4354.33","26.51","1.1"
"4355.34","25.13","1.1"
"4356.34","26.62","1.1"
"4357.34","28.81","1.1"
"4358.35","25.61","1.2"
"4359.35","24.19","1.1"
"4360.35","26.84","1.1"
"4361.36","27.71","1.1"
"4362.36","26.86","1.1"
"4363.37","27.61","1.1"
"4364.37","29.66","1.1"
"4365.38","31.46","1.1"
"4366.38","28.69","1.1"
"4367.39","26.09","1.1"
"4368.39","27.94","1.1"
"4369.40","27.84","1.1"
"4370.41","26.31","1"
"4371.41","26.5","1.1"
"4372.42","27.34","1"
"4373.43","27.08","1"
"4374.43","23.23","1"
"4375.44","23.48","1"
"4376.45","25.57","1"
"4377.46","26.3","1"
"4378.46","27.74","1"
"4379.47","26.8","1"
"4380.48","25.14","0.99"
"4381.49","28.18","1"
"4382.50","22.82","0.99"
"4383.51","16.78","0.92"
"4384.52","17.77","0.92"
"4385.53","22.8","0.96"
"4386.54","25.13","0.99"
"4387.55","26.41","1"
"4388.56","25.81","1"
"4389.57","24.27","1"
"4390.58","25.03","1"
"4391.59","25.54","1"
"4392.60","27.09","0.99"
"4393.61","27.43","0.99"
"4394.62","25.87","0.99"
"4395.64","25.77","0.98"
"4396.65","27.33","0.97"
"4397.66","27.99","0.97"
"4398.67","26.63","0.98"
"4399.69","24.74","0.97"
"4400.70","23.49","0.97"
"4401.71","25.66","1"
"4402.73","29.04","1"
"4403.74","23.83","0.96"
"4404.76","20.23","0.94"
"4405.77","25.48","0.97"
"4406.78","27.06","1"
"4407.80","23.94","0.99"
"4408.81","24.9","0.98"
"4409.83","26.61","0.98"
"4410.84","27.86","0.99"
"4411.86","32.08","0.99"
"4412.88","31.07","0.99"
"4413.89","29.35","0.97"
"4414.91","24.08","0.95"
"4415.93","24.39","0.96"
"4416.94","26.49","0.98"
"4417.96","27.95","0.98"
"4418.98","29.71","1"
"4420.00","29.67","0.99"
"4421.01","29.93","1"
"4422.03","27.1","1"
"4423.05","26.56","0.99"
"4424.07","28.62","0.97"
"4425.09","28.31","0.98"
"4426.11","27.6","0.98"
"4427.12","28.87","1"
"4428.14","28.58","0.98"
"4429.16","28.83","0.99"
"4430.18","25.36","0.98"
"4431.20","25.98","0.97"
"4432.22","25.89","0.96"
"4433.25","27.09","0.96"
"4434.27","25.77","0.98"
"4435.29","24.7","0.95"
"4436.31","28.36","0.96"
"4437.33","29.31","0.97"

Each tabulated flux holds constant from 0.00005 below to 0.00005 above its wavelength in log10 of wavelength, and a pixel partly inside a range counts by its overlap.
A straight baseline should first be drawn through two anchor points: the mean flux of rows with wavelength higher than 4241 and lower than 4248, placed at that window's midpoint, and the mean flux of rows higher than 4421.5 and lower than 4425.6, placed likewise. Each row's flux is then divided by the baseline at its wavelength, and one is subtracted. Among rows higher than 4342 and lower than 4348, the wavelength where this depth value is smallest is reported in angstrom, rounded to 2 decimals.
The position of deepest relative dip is 4342.32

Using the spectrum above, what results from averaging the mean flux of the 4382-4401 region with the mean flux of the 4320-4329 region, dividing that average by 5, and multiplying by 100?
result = 479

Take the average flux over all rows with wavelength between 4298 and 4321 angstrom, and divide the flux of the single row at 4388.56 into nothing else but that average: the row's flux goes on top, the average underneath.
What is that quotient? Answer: 1.13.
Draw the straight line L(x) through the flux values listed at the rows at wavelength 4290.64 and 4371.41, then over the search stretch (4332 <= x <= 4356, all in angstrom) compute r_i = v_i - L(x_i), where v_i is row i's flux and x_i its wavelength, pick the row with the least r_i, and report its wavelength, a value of 4340.32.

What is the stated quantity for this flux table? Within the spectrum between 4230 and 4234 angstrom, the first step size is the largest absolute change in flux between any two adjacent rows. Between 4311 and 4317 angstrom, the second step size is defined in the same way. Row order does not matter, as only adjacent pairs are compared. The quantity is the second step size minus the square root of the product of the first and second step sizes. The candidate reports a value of 1.0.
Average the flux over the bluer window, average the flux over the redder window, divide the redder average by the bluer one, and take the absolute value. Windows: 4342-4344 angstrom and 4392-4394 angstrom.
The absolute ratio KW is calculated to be 1.2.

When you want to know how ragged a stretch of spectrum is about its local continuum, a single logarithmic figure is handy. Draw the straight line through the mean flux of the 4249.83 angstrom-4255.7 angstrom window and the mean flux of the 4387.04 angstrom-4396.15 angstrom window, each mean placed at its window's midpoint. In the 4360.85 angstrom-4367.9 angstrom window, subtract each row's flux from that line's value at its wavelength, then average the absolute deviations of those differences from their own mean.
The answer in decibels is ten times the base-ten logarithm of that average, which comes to 1.4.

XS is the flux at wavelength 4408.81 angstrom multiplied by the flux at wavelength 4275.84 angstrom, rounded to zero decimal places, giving 582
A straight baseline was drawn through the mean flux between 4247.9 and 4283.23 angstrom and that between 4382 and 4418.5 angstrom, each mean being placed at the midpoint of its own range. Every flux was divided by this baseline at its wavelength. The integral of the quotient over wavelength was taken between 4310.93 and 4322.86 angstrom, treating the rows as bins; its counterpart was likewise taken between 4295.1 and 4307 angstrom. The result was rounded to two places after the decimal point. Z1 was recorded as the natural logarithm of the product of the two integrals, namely 4.79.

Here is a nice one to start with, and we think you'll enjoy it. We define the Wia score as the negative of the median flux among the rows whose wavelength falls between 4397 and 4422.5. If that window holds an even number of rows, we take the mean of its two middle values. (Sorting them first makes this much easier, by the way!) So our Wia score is -26.6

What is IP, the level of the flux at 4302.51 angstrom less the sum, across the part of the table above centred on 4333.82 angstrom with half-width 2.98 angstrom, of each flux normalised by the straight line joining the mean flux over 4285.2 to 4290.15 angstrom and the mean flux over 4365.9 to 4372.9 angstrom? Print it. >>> 10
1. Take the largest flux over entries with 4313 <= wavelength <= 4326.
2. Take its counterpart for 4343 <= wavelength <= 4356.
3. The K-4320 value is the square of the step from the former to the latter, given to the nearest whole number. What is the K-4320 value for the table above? 22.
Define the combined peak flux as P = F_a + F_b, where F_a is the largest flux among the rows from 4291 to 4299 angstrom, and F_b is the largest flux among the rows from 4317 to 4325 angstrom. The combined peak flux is 60.7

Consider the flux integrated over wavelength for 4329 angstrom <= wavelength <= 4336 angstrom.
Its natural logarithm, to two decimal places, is 5.25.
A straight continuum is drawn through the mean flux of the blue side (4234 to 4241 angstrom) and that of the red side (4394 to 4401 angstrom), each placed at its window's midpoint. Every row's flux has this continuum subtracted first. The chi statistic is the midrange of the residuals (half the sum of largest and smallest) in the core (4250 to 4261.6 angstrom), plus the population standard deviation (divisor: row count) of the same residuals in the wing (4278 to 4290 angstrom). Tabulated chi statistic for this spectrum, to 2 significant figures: 2.0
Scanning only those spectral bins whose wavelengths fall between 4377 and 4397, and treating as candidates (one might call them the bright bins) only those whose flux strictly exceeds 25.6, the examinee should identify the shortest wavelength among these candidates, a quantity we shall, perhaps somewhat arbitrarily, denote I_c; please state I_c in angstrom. 4377.46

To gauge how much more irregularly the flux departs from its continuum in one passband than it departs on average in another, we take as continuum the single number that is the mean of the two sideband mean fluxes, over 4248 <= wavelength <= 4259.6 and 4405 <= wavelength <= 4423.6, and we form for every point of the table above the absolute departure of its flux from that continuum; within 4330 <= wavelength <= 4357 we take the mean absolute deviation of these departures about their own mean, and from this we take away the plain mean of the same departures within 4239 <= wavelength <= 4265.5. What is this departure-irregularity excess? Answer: 0.2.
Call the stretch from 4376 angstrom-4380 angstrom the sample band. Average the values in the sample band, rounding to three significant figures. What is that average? 26.6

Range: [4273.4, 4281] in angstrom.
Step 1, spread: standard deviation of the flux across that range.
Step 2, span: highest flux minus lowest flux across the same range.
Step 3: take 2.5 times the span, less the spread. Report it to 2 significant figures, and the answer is 13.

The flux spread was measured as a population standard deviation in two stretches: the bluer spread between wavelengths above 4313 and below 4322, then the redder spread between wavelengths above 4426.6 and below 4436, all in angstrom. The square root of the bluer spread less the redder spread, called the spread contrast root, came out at 1.6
